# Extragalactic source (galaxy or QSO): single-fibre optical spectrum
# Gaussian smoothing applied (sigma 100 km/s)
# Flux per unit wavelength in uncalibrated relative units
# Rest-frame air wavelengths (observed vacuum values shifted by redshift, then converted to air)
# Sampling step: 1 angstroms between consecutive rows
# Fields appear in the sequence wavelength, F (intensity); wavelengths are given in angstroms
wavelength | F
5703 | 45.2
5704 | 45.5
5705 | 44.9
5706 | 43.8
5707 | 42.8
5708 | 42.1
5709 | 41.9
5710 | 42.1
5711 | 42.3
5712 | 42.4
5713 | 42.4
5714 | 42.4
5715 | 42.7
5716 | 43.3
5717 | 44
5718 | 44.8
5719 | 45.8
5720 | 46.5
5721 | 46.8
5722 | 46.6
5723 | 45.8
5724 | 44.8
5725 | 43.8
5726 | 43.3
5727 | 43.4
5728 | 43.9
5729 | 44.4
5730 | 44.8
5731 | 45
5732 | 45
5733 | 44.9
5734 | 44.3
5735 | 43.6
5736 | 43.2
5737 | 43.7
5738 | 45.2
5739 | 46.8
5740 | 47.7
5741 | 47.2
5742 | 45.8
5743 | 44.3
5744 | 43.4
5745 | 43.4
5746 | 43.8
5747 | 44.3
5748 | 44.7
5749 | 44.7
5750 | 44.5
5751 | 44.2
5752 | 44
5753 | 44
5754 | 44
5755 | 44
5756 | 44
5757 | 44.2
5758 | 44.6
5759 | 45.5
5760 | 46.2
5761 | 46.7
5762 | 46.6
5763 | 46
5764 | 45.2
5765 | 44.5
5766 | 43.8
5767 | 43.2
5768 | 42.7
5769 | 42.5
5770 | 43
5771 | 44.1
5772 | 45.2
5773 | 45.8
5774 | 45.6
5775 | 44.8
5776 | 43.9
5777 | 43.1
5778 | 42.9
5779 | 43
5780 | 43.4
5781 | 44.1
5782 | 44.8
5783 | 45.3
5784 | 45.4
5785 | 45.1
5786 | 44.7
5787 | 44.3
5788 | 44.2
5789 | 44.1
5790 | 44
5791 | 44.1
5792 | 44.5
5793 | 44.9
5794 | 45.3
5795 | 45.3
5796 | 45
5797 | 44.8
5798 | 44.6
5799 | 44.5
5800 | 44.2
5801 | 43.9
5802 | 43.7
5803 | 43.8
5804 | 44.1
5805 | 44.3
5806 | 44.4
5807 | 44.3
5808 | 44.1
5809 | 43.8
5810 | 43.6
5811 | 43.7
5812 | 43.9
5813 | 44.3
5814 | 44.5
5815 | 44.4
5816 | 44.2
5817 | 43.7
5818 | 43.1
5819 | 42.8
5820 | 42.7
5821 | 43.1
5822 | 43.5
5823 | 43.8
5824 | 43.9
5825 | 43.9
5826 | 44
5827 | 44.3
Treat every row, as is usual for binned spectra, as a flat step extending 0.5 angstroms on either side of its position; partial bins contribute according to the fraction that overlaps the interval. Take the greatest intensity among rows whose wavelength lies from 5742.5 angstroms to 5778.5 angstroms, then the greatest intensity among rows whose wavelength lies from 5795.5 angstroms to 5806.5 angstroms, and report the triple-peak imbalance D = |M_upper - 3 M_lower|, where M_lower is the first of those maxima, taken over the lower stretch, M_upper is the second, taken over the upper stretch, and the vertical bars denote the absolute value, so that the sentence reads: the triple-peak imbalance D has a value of 95.1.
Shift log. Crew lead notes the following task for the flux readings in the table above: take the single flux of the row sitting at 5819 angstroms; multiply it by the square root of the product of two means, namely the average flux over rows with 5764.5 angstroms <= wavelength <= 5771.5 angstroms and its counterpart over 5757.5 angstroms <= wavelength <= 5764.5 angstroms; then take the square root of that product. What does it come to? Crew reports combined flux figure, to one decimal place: 43.7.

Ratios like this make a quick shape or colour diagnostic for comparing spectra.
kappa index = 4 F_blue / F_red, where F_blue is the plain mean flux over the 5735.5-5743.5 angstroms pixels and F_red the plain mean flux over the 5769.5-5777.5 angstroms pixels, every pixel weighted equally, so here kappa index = 4.09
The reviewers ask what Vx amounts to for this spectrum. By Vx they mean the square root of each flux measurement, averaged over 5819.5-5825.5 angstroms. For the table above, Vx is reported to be 6.59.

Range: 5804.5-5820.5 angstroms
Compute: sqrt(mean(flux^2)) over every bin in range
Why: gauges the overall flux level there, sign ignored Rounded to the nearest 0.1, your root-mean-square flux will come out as 43.9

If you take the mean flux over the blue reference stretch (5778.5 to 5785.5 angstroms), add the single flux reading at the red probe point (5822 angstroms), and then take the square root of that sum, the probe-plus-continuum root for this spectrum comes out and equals 9.378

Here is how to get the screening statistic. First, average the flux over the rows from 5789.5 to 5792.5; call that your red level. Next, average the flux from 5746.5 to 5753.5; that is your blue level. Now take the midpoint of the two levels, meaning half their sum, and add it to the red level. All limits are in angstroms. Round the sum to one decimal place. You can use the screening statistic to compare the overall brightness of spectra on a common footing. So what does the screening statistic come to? 88.5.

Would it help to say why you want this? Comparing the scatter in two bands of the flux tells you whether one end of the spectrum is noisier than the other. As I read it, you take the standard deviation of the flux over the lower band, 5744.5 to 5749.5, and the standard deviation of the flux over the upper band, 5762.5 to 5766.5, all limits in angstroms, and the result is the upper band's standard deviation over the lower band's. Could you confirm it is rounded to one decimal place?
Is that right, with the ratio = 1.6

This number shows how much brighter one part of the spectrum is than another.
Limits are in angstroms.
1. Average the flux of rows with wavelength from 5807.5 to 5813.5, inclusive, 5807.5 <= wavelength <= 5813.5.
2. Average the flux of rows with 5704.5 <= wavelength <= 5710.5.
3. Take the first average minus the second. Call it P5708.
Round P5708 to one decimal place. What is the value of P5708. 1.0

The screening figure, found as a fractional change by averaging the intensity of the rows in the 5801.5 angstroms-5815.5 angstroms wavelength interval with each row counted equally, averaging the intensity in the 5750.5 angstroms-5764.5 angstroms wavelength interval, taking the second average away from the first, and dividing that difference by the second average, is -0.02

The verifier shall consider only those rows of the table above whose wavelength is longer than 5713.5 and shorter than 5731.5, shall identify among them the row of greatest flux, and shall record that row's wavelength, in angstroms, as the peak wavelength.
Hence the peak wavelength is 5721 angstroms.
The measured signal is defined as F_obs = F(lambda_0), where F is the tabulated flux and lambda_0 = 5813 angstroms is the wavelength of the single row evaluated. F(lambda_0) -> 44.3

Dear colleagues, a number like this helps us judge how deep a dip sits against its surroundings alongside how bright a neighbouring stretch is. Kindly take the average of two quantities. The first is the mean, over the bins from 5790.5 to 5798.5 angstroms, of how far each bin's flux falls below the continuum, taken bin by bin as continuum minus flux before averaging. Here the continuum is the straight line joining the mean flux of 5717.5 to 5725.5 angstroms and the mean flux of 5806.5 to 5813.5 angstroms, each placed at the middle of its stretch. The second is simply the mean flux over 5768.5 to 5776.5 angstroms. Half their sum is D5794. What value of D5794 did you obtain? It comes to 21.9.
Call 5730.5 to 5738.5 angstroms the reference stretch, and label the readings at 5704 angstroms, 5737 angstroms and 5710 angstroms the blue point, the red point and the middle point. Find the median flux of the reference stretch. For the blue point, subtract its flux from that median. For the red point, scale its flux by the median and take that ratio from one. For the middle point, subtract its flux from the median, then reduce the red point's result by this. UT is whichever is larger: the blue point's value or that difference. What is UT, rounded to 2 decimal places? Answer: -0.90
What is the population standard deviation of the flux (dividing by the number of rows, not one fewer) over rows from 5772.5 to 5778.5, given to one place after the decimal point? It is 1.1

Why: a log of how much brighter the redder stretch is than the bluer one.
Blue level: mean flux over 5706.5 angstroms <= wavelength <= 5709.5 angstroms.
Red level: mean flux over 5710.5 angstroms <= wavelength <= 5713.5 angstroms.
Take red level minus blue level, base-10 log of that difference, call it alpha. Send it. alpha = -1.0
